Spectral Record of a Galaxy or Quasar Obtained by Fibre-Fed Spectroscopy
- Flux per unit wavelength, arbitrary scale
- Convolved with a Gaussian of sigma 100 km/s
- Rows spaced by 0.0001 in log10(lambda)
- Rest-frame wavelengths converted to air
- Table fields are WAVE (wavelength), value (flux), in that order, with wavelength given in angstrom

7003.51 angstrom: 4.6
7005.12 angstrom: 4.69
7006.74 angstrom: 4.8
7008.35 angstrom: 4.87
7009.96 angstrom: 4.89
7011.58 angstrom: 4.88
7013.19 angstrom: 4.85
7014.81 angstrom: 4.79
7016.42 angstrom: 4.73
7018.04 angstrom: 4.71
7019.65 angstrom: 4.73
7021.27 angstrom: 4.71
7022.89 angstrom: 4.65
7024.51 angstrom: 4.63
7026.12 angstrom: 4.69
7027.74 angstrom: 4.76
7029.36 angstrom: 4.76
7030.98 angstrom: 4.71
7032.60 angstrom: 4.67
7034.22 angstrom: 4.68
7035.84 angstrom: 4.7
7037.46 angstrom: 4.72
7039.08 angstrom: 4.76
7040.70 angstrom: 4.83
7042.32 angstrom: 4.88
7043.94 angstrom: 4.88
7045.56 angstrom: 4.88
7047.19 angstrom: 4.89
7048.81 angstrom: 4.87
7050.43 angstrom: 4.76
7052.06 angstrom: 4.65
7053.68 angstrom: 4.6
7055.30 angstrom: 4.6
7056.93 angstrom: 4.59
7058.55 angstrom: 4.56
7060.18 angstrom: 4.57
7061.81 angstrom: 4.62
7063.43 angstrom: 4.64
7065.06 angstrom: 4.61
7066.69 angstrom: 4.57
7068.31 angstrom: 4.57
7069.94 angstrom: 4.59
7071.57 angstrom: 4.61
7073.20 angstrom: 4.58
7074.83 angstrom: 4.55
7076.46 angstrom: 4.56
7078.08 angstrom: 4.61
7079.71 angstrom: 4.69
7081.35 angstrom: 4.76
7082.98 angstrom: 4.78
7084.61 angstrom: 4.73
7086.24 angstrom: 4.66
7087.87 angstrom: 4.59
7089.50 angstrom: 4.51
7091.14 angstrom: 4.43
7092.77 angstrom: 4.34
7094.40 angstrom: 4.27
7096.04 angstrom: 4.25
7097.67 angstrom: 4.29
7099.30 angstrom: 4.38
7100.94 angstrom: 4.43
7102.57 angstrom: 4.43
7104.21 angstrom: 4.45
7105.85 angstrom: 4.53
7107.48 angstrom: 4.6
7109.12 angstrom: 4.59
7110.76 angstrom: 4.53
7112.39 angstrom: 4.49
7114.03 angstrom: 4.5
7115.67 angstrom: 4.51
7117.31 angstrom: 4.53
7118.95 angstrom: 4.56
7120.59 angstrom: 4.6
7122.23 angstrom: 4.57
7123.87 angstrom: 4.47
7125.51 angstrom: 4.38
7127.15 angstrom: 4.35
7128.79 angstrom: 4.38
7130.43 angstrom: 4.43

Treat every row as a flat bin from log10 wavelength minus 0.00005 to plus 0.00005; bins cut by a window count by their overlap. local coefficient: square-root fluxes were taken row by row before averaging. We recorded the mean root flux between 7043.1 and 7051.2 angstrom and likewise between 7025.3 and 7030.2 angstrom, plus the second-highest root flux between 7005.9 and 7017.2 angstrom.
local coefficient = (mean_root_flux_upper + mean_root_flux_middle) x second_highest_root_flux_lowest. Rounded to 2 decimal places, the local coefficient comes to 9.68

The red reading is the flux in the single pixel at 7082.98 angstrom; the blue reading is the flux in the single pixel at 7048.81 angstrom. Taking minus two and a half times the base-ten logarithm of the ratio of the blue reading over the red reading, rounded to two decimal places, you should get -0.02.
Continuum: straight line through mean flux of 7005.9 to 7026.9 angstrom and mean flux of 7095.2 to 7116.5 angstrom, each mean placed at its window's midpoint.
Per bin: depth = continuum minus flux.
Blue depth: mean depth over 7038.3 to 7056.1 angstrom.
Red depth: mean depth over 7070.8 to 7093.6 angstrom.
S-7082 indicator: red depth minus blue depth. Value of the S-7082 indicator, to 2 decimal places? 0.06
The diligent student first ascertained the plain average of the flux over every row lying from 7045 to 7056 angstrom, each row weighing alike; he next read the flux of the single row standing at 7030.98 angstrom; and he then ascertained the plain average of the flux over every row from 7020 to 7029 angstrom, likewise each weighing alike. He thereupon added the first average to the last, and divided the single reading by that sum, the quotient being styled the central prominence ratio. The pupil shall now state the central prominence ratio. 0.499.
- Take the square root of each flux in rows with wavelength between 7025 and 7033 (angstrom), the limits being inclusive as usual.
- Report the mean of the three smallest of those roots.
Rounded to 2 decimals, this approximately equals 2.17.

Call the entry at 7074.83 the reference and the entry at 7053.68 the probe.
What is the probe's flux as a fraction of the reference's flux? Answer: 1.01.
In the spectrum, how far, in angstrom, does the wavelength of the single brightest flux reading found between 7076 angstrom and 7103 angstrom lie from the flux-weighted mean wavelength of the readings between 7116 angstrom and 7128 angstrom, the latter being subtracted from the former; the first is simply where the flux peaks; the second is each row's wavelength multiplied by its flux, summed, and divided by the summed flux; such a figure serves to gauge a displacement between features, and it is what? -39.2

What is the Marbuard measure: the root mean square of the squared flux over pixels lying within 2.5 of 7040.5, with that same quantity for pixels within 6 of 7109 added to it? 43.8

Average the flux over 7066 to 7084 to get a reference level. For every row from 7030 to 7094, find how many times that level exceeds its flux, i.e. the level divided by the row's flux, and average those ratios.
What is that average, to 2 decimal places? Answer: 0.99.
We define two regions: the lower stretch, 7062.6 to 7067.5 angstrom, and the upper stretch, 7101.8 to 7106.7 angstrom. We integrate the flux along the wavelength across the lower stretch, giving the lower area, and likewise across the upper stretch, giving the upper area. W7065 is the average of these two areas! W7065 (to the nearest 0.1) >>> 22.2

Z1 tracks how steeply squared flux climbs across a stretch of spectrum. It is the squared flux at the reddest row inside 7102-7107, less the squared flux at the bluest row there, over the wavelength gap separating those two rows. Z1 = 0.27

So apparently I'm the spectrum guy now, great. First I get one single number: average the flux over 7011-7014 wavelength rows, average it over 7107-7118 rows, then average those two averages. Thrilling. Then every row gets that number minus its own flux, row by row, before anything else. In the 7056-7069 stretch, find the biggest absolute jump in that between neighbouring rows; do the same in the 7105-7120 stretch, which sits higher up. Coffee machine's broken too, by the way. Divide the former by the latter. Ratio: 0.71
